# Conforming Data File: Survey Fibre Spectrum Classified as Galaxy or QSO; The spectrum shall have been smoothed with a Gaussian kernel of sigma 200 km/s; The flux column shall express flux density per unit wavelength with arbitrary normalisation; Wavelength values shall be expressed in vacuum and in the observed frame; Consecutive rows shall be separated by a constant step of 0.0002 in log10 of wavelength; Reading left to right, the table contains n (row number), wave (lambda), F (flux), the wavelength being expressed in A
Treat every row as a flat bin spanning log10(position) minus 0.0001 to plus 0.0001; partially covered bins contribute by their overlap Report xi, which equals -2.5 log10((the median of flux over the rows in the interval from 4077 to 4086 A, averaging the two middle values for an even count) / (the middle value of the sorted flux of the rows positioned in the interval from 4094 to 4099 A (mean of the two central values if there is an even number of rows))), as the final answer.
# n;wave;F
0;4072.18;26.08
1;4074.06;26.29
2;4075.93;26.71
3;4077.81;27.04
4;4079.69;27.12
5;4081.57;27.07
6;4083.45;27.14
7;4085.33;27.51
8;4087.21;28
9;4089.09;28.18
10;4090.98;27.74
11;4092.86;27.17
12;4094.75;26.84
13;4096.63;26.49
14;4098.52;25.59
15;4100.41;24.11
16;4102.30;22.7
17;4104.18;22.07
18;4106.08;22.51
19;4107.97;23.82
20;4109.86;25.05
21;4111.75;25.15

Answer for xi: -0.03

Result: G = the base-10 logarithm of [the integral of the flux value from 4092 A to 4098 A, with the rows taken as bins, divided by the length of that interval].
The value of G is 1.43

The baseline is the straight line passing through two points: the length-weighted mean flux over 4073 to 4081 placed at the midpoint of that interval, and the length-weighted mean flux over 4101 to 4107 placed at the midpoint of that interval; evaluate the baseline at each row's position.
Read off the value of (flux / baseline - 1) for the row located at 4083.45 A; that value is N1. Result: 0.05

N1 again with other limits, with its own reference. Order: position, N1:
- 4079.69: 0.03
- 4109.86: 0.16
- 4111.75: 0.18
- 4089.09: 0.13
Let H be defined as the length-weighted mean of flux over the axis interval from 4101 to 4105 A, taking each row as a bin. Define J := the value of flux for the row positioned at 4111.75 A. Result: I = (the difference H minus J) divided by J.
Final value -0.10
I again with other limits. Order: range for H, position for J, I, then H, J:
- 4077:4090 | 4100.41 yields 0.14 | 27.4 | 24.11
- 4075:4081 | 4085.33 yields -0.02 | 26.9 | 27.51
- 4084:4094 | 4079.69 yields 0.02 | 27.7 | 27.12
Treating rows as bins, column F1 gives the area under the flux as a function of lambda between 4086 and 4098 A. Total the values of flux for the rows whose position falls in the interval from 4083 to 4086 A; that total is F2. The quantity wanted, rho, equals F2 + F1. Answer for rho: 383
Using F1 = 328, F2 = 55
